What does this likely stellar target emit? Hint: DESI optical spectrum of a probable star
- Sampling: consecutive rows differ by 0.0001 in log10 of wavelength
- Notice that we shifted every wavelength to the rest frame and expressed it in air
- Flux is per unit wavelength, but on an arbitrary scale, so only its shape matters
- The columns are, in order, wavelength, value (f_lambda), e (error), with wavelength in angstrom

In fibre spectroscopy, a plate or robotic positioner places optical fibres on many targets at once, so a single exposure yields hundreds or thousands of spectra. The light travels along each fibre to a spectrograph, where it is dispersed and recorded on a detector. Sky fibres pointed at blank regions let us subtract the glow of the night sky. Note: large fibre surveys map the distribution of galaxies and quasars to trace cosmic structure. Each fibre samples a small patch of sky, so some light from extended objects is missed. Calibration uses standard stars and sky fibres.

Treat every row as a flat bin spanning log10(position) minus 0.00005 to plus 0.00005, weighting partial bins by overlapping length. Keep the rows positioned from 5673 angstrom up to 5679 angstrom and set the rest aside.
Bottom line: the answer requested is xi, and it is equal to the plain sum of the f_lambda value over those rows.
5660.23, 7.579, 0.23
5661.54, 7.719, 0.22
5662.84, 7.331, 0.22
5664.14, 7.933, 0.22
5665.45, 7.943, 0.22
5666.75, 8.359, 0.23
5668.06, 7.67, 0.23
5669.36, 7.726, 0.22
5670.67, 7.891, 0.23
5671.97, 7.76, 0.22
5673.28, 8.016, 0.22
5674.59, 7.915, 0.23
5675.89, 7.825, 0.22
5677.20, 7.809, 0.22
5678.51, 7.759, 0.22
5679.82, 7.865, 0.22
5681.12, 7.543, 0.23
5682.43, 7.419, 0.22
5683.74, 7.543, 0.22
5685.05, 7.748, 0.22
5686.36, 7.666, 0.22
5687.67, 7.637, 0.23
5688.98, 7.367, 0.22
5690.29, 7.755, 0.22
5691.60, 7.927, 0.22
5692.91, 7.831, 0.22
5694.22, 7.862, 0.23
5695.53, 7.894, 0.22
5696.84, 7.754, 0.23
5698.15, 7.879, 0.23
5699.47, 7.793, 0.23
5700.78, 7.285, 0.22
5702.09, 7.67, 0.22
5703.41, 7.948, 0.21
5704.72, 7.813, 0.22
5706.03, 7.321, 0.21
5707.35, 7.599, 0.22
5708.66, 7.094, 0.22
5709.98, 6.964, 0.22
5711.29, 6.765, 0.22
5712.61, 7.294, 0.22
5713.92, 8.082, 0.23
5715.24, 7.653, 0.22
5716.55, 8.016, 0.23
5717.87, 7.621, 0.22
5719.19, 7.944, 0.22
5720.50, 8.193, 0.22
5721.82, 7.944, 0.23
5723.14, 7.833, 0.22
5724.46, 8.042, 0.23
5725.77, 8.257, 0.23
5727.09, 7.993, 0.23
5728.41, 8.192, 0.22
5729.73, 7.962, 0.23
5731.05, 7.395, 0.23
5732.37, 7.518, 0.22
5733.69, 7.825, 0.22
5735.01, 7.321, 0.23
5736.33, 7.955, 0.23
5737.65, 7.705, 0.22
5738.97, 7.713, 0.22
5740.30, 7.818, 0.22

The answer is 39.3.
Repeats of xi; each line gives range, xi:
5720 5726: 40.3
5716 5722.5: 39.7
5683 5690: 38.0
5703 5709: 37.8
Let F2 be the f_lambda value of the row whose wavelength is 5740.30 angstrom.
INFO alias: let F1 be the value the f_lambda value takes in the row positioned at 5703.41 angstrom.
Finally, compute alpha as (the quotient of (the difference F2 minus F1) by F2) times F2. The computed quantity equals -0.13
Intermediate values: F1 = 7.948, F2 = 7.818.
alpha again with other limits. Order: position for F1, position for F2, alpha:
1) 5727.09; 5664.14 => -0.06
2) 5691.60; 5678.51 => -0.17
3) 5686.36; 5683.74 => -0.12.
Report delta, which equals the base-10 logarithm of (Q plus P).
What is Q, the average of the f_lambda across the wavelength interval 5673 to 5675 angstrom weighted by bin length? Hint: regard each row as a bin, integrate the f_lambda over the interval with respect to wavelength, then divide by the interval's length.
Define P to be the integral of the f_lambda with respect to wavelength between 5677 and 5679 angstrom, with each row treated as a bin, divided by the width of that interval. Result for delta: 1.20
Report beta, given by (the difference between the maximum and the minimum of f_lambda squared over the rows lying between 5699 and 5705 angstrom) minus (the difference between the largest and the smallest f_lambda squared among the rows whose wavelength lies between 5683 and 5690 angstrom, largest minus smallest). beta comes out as 4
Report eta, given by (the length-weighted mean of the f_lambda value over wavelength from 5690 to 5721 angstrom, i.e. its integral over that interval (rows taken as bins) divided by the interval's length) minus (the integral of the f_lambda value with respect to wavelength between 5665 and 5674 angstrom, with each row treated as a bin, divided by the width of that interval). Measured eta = -0.25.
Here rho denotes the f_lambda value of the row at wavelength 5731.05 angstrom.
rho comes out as 7.395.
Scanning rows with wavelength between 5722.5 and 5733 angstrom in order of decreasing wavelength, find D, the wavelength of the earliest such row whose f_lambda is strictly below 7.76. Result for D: 5732.37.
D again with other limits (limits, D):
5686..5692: 5690.29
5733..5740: 5738.97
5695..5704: 5702.09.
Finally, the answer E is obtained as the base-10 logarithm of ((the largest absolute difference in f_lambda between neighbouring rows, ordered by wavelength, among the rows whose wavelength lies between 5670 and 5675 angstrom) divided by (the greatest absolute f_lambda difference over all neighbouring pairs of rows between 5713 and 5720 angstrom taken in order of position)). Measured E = -0.22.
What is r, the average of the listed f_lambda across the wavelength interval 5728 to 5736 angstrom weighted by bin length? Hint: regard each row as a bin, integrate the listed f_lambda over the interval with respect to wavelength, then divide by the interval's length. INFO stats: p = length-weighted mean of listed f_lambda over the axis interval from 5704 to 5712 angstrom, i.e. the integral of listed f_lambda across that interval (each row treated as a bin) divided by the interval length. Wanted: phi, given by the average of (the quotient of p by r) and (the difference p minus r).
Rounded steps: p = 7.3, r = 7.70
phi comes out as 0.3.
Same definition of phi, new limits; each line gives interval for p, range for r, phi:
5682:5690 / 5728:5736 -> 0.4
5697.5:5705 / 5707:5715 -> 0.7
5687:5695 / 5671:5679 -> 0.4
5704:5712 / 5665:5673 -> 0.1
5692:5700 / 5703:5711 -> 0.7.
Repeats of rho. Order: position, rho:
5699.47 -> 7.793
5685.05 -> 7.748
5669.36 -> 7.726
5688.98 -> 7.367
